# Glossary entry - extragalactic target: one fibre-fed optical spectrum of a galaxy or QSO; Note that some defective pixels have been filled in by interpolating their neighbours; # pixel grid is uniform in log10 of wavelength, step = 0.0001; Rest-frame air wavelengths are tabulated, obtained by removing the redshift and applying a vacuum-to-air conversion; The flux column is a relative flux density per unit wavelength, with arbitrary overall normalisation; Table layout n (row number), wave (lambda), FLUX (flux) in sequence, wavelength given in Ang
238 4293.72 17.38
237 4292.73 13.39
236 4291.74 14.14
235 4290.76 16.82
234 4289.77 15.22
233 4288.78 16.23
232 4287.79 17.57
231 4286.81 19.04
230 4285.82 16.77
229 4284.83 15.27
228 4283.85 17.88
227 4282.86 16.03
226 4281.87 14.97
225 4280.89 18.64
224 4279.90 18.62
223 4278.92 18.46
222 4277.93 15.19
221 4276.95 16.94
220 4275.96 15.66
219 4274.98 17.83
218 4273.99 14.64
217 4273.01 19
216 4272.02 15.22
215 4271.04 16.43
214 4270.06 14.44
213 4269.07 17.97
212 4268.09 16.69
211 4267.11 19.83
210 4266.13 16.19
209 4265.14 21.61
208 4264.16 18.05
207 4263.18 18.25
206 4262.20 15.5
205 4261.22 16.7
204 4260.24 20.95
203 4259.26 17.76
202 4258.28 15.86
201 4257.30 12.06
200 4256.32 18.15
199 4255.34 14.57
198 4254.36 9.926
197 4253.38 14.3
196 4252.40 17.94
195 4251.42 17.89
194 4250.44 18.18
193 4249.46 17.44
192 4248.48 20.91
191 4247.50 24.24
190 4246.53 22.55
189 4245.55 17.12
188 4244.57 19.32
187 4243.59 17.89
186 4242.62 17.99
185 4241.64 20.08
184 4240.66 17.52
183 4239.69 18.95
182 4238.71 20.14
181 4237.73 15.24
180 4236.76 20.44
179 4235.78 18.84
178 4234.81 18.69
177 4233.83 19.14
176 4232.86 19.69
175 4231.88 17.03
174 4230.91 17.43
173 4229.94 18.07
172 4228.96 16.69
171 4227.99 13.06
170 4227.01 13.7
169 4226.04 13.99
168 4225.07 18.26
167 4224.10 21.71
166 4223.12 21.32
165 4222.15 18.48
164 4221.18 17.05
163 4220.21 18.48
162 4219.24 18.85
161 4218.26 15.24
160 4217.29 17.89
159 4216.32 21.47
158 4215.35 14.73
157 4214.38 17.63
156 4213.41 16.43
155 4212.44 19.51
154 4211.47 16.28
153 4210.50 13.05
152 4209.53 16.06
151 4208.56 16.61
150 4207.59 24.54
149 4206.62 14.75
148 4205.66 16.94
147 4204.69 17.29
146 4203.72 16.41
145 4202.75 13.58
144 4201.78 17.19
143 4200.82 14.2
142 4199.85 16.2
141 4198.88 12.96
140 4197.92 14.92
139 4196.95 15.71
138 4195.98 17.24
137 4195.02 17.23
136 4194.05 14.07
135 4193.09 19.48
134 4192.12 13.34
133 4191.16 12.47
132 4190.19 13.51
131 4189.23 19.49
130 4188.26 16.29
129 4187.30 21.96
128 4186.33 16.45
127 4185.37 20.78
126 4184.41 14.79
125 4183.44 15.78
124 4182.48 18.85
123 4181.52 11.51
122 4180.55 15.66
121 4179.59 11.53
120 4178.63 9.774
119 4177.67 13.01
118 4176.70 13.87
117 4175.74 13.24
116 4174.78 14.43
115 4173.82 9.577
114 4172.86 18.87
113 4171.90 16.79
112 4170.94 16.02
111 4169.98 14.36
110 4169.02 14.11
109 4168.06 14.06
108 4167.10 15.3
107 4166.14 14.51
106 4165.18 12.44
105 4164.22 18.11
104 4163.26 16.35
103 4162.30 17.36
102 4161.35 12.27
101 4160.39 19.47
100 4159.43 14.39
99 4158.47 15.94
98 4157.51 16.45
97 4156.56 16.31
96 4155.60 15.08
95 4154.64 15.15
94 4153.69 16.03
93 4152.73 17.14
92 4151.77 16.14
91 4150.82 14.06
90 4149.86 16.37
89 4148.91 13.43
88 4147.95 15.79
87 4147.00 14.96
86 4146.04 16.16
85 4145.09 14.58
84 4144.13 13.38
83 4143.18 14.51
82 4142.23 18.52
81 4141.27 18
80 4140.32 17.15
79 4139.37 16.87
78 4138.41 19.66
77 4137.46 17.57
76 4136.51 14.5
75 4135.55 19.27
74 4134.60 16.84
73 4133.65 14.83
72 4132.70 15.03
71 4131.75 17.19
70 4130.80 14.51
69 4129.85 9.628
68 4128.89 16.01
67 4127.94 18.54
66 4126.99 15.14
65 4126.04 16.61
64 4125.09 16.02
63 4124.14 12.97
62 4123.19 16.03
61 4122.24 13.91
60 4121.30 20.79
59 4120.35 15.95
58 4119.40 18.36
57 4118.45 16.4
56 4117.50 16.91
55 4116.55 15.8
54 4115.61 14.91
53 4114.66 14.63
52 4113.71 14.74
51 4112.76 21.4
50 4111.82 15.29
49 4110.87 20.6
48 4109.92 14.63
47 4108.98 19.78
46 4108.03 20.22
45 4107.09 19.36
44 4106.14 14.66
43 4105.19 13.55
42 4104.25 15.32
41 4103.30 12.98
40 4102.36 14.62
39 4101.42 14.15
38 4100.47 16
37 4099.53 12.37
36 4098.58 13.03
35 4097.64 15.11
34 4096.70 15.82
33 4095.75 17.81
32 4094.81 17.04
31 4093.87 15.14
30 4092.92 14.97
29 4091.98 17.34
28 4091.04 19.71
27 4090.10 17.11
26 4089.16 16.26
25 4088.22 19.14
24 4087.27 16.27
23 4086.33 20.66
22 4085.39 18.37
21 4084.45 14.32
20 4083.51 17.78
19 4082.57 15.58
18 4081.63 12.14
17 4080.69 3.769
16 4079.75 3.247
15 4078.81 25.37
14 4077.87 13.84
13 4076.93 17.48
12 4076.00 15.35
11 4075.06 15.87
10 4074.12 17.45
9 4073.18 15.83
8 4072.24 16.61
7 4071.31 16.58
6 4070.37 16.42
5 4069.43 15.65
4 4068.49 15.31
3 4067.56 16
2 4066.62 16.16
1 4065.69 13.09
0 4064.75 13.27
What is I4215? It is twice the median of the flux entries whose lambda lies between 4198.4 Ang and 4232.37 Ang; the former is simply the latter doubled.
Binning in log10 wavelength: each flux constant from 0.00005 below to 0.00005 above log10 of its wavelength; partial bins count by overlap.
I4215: 33.9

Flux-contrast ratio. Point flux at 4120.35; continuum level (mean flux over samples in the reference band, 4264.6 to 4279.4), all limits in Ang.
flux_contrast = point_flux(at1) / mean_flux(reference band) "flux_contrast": 0.93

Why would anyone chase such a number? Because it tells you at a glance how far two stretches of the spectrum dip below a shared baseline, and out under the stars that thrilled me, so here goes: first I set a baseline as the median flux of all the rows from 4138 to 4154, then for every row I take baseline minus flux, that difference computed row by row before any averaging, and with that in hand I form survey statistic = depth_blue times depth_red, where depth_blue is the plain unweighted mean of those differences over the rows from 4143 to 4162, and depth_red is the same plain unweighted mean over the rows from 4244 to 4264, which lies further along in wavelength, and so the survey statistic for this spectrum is -1.0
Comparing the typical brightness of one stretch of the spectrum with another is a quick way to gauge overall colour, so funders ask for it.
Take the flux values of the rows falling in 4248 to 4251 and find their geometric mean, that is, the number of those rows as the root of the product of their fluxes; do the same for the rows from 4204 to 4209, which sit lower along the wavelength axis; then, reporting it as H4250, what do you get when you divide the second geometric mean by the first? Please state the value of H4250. 0.94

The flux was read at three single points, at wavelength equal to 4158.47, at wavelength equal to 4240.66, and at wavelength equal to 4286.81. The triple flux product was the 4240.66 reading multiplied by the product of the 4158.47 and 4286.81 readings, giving 5317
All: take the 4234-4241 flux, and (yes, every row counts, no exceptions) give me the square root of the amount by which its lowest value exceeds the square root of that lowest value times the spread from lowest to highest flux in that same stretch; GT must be 2.5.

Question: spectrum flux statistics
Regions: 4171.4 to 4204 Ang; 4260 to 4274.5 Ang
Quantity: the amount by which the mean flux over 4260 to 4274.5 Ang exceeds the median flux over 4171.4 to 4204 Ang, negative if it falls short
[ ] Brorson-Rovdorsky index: 2.1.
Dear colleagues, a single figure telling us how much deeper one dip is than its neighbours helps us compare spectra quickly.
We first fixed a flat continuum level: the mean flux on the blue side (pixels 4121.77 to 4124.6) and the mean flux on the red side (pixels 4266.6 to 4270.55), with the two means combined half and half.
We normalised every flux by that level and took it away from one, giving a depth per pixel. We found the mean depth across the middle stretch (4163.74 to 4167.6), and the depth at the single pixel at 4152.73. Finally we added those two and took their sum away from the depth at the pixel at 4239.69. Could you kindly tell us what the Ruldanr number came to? -0.2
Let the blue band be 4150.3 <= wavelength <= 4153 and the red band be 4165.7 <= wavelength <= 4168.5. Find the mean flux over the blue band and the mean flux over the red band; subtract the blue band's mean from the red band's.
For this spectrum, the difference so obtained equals -1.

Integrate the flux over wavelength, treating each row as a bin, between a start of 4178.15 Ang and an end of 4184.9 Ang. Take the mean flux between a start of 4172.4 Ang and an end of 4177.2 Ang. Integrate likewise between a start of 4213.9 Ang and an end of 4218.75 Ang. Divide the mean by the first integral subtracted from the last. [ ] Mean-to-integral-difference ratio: -1.4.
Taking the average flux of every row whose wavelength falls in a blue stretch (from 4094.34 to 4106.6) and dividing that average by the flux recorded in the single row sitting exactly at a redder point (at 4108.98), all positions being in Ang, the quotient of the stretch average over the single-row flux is 0.75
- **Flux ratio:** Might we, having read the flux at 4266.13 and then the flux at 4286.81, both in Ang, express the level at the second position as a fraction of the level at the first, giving 1.18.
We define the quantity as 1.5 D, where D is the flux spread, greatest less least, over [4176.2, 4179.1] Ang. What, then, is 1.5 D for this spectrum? 6.1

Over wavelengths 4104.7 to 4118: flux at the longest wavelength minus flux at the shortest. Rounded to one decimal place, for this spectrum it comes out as 3.4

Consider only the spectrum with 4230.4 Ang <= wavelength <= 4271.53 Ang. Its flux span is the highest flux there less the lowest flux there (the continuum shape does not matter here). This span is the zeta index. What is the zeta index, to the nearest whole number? 14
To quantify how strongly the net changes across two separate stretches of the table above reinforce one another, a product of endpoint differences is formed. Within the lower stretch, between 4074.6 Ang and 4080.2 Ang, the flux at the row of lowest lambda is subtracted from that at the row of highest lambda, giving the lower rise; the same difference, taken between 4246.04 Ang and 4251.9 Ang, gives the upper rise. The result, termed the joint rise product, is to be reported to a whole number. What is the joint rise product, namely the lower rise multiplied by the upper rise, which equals 59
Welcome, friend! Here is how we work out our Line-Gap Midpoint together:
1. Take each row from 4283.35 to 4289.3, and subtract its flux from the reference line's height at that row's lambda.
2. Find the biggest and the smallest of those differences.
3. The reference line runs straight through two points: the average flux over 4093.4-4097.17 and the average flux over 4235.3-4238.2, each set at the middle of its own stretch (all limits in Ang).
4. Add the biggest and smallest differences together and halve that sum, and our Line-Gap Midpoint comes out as 1.6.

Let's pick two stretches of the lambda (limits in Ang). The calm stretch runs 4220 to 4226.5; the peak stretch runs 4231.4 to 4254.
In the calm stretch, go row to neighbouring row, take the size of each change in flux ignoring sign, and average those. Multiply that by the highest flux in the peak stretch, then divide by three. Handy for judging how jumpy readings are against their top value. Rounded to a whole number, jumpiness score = 19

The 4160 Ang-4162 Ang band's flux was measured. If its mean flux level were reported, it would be 15.9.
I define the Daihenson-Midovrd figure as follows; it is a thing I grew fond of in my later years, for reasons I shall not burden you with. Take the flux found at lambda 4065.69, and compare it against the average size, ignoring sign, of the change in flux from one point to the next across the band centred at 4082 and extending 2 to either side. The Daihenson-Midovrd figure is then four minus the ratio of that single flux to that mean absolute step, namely 1.2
